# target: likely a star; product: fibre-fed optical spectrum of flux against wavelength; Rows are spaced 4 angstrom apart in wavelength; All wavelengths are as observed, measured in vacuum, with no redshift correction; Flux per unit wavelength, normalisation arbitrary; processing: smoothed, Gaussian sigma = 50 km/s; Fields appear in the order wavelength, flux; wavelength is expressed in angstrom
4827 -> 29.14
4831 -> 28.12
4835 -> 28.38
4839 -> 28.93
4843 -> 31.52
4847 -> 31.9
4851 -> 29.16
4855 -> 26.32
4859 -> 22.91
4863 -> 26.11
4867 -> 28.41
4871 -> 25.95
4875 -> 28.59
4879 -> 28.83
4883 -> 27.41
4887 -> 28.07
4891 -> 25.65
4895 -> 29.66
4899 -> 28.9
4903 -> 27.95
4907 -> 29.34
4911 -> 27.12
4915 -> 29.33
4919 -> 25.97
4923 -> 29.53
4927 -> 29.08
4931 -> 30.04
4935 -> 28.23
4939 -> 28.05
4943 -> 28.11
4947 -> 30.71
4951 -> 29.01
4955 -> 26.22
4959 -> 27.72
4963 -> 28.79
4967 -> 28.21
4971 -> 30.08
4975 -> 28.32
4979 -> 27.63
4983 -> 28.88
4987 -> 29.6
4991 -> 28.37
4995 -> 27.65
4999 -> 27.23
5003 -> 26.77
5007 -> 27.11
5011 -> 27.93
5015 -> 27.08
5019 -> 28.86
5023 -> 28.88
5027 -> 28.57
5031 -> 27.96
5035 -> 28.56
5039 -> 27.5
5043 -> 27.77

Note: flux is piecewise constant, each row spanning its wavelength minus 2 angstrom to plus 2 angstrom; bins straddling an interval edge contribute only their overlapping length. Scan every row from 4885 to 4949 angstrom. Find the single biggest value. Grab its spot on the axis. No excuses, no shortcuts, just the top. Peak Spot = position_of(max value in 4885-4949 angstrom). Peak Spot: 4947 angstrom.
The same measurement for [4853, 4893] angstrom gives 4879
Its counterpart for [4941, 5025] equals 4947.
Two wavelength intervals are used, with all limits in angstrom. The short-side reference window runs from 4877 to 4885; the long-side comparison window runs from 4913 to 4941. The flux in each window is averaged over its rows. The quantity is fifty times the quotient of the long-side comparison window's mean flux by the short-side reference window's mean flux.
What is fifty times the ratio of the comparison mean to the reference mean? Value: 51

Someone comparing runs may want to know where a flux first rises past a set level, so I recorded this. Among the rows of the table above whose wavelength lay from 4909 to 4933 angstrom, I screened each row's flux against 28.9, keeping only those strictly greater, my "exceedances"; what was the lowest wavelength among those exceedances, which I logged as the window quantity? 4915 angstrom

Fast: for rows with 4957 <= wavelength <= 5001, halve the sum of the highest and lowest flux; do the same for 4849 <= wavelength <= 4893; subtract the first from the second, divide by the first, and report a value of -0.091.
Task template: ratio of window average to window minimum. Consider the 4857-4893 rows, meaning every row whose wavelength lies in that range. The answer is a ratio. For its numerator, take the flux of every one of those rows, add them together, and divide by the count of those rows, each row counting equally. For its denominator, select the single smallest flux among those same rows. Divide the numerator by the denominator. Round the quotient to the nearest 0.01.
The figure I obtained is 1.17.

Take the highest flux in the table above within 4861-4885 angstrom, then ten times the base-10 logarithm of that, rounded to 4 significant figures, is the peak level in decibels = 14.60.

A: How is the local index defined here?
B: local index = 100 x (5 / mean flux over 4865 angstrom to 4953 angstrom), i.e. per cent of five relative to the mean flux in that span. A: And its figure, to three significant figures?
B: 17.6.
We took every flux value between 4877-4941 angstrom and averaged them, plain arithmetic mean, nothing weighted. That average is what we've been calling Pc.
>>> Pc 28.32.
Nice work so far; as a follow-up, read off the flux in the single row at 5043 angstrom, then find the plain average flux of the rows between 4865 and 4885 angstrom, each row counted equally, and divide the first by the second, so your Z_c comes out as 1.00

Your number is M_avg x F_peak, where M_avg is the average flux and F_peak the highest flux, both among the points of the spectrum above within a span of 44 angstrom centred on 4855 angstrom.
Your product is 894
